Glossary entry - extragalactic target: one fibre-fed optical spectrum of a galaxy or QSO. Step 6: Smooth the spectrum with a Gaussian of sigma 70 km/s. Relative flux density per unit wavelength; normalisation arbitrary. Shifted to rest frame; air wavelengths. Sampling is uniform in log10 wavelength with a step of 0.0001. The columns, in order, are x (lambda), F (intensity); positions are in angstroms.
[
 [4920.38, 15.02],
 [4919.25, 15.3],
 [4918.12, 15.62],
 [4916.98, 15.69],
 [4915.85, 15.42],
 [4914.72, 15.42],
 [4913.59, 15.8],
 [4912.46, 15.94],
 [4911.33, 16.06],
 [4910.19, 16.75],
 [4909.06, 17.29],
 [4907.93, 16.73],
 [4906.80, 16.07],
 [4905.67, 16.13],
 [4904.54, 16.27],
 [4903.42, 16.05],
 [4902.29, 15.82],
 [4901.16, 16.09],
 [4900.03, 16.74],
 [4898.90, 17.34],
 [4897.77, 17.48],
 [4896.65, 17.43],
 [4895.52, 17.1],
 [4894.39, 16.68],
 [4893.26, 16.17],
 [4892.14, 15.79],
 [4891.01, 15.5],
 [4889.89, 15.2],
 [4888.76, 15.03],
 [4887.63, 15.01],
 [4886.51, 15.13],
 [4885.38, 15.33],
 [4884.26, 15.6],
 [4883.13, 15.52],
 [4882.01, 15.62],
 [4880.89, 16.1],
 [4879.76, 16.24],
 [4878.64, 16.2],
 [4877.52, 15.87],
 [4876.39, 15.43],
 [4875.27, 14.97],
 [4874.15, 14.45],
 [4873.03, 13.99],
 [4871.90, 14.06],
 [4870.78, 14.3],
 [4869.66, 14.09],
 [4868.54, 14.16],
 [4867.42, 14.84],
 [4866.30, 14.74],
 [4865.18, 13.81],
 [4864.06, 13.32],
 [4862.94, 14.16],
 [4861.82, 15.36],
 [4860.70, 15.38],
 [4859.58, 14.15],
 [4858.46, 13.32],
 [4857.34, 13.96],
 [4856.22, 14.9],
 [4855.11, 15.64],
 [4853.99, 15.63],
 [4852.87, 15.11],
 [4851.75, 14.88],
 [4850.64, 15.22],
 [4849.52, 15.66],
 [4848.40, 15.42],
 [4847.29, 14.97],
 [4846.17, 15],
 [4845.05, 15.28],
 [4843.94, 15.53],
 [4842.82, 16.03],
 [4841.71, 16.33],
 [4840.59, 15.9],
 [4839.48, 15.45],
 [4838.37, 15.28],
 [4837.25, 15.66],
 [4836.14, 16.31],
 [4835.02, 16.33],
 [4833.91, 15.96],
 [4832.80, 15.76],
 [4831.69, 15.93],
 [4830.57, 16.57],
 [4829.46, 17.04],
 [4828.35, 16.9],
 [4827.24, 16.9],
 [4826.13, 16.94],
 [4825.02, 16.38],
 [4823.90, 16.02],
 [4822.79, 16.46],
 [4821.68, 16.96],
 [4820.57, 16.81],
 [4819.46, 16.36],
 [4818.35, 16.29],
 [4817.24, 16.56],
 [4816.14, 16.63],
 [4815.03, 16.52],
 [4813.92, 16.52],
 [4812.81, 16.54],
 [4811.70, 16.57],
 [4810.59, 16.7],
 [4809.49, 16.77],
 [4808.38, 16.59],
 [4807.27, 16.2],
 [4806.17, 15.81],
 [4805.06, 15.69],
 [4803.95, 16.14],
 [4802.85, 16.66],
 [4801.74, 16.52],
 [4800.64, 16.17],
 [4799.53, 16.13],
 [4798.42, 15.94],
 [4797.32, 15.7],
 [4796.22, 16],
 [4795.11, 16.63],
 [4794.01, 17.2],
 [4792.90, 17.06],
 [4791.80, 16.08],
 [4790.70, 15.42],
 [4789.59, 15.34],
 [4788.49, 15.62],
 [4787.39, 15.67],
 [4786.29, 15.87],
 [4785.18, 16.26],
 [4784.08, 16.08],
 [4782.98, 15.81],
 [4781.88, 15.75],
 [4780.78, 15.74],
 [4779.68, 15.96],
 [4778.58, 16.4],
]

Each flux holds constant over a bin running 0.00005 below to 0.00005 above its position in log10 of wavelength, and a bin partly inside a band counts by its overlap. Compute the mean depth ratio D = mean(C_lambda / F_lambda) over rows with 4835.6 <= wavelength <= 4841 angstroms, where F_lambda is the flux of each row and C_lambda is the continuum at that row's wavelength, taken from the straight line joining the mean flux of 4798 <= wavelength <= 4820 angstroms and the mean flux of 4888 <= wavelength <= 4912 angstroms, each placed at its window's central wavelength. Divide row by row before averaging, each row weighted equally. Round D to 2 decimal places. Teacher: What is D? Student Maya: 1.04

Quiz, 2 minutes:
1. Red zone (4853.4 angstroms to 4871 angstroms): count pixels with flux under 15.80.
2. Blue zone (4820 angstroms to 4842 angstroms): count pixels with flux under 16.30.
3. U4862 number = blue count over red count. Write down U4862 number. 0.50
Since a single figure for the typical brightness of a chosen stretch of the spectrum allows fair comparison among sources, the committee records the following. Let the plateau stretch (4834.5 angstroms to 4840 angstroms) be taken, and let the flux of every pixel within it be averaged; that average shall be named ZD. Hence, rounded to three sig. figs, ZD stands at 15.8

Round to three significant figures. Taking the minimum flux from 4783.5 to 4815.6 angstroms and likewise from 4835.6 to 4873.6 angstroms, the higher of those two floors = 15.3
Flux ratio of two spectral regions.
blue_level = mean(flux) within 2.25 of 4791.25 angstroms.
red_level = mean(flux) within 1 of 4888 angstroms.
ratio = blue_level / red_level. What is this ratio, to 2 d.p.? 1.06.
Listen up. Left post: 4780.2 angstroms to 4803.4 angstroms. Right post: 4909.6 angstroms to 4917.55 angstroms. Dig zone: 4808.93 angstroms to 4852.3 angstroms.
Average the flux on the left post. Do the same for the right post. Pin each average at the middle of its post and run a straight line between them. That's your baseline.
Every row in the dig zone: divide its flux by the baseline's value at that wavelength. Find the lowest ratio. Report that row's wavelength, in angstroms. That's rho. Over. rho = 4851.75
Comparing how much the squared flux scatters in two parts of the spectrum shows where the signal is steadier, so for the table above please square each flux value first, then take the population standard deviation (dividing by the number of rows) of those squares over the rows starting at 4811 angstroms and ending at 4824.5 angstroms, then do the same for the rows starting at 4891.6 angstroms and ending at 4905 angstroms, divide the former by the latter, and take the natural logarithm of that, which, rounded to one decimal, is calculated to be -1.0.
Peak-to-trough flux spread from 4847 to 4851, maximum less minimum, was 0.7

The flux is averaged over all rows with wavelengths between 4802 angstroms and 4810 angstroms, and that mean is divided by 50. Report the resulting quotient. 0.325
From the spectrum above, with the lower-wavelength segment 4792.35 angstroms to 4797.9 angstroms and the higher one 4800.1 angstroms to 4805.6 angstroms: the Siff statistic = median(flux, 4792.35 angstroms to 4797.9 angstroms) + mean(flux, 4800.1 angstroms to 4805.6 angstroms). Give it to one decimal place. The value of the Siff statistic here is 32.9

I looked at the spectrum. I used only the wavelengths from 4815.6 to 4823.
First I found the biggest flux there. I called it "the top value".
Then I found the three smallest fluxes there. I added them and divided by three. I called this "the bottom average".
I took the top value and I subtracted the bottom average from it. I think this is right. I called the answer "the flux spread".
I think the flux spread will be 0.6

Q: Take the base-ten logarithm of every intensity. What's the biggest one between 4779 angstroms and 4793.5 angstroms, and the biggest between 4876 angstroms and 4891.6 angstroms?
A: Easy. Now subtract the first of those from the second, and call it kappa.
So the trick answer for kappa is -0.021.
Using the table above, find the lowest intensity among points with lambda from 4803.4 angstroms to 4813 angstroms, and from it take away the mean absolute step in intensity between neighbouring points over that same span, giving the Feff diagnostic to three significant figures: 15.5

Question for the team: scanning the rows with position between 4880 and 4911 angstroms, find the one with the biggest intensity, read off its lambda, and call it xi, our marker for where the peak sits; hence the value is 4897.77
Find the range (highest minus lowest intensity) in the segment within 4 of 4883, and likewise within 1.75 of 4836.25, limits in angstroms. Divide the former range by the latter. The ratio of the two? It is 1.66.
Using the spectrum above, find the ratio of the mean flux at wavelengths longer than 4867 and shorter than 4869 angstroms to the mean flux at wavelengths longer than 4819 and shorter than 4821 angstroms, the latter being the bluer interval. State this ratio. 0.87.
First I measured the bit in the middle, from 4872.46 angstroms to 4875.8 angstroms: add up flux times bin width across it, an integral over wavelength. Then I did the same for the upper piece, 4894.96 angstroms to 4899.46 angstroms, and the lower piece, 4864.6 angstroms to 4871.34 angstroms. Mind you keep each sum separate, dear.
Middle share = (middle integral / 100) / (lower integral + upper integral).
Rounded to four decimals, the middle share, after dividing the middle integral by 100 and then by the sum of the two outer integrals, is 0.0028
